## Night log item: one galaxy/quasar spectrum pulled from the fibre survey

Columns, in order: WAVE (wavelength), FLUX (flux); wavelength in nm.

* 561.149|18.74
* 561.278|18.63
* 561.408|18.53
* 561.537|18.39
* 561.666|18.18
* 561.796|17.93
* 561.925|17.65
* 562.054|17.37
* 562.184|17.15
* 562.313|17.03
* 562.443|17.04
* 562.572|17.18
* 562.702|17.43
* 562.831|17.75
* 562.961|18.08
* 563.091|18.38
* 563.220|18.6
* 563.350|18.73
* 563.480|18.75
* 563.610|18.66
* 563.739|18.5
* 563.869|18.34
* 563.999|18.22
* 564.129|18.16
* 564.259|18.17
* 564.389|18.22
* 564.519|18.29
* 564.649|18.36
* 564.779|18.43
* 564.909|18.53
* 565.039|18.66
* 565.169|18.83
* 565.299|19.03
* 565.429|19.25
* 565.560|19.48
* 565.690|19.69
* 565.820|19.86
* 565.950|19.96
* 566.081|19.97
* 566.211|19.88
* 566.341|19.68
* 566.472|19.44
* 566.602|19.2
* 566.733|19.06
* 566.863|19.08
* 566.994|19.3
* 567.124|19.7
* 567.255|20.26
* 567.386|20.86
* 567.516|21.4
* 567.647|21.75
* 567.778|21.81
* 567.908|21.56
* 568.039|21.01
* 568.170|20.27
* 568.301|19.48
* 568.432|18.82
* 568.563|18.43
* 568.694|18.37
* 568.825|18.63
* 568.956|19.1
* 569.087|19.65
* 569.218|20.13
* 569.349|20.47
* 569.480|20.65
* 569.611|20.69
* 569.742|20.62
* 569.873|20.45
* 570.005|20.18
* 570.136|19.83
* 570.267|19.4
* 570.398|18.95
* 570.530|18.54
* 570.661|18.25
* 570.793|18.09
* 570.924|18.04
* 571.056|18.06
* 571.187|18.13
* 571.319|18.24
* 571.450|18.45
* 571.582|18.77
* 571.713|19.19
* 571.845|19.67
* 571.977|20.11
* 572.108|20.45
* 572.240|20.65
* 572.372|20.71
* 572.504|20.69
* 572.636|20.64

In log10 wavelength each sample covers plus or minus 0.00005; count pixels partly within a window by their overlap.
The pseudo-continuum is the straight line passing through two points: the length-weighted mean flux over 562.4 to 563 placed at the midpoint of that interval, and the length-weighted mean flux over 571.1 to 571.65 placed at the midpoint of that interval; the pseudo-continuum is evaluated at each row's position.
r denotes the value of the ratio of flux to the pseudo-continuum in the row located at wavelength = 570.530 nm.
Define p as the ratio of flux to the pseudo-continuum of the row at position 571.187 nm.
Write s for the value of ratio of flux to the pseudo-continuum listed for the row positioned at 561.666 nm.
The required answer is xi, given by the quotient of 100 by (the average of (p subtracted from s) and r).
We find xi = 187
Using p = 0.99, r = 1.01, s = 1.05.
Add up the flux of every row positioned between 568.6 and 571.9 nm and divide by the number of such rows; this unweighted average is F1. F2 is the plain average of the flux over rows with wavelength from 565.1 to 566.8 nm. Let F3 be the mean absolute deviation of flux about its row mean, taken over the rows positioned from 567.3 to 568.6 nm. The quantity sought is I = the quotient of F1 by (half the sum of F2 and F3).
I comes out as 1.87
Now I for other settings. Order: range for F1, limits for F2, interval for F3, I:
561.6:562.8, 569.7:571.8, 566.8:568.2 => 1.76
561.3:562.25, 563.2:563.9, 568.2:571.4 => 1.84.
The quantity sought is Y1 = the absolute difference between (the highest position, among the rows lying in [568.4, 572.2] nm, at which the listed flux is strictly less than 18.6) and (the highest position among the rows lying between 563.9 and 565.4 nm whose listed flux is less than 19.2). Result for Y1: 6.15 nm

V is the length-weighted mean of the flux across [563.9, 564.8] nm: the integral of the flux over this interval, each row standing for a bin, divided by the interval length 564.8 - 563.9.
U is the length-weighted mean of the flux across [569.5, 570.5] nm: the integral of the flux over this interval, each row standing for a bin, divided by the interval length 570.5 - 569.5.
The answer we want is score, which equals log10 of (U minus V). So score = 0.24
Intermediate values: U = 20.0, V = 18.3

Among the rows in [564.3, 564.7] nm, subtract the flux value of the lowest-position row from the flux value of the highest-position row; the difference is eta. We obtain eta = 0.1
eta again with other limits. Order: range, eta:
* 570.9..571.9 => 1.6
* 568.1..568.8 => -1.9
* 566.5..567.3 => 1.1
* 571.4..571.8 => 0.7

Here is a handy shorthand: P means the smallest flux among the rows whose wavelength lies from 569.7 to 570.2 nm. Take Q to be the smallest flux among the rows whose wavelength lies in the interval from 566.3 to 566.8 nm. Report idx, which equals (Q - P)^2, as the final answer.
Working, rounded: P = 19.83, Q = 19.06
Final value 0.59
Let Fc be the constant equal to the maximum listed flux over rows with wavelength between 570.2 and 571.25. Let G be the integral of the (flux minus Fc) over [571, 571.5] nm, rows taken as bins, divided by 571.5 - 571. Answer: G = -1.2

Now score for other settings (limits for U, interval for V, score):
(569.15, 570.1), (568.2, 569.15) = 0.17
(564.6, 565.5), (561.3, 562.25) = -0.09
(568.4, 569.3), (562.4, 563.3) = 0.09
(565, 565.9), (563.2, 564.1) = -0.11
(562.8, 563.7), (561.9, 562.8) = 0.07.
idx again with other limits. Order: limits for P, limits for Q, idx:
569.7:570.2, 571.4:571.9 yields 1.90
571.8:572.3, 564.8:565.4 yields 1.30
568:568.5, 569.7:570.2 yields 1.02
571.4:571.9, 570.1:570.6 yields 0.01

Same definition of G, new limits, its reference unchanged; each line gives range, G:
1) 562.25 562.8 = -2.2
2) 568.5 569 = -0.8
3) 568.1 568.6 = -0.1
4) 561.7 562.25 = -1.8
